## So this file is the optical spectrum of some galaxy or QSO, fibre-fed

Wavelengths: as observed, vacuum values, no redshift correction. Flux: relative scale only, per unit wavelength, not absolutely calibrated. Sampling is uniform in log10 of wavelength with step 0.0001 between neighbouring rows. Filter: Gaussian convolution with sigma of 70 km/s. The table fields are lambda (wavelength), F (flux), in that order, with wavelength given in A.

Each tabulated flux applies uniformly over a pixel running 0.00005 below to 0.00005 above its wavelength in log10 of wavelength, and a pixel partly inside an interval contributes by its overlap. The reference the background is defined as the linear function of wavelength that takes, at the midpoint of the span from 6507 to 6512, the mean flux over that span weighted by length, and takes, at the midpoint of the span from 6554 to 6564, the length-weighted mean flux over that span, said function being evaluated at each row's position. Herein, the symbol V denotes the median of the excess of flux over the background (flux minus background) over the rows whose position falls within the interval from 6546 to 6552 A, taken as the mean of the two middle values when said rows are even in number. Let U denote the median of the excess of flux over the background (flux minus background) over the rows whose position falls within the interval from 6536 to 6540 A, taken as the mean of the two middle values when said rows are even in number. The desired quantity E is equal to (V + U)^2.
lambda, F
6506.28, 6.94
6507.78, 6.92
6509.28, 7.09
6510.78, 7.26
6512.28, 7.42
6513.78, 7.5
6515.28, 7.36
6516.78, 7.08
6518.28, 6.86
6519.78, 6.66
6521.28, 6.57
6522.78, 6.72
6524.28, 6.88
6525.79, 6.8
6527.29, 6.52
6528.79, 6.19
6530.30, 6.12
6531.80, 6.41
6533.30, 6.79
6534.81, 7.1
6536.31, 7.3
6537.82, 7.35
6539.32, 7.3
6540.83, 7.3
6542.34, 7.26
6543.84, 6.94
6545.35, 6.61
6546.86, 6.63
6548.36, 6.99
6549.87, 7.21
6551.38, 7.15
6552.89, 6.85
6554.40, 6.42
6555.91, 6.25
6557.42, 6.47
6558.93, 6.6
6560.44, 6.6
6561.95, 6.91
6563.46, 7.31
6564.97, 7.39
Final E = 0.65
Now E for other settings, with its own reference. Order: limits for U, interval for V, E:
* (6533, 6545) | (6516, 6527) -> 0.08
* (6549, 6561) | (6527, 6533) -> 0.43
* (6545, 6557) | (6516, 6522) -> 0.07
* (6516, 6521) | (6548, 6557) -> 0.00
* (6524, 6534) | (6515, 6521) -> 0.24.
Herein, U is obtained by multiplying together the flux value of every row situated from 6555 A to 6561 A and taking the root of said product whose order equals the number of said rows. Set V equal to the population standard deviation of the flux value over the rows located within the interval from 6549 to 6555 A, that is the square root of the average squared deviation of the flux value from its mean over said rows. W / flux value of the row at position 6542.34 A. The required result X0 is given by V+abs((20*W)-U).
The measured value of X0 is 139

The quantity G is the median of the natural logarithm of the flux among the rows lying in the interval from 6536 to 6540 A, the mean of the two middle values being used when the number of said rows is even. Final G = 1.99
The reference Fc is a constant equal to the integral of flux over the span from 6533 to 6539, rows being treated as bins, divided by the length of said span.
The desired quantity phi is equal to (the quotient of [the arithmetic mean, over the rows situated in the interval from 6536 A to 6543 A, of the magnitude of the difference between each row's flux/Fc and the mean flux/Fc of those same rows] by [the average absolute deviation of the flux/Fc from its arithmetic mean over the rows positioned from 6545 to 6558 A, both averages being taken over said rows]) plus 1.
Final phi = 1.1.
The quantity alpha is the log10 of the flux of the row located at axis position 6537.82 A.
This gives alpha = 0.87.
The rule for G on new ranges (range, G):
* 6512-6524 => 1.94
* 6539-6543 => 1.99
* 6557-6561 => 1.89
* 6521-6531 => 1.88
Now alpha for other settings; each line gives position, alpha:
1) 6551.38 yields 0.85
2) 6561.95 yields 0.84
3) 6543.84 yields 0.84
